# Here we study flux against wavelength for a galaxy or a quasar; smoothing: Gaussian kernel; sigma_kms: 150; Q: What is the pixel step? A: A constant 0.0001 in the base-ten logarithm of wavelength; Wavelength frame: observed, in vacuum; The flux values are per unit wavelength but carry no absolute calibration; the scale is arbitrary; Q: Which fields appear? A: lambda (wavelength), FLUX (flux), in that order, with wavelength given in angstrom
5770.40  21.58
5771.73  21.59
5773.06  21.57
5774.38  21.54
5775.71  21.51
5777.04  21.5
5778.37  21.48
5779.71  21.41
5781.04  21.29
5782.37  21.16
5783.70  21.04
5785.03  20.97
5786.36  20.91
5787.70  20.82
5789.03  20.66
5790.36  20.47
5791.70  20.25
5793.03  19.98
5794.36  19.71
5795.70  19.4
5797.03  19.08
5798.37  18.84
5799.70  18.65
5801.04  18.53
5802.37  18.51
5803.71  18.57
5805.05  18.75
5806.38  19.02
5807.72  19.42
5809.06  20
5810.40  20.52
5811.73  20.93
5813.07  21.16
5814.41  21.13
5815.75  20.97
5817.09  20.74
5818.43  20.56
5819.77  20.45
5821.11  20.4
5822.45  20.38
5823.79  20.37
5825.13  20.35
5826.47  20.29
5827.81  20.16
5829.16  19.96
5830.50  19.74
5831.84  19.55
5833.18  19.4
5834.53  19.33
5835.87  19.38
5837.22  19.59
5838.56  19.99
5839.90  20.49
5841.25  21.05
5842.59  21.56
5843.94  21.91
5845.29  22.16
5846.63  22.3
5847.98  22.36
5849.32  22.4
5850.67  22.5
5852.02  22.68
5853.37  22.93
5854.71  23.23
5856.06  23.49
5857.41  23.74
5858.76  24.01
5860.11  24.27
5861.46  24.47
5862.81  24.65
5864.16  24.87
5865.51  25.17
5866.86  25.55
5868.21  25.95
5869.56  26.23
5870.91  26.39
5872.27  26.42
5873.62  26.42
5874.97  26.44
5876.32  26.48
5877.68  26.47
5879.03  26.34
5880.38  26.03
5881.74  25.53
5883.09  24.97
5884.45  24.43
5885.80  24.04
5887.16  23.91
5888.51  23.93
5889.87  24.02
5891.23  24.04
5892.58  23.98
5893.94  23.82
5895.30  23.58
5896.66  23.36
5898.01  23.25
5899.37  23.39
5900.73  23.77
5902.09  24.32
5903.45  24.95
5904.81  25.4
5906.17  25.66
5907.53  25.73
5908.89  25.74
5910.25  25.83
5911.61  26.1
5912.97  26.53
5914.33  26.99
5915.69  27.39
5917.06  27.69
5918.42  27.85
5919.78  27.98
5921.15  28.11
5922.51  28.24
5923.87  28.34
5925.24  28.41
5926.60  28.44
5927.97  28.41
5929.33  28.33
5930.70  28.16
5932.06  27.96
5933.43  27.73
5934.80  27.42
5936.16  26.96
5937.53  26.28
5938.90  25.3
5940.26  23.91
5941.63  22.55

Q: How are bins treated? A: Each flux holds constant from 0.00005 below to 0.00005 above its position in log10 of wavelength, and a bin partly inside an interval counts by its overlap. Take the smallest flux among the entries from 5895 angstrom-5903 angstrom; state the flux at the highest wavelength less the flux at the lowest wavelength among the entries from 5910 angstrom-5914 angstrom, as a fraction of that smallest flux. 0.03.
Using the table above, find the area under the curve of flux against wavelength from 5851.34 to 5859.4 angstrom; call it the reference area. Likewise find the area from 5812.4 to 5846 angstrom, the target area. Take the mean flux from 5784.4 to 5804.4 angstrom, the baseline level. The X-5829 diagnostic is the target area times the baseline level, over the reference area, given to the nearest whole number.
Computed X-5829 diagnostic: 72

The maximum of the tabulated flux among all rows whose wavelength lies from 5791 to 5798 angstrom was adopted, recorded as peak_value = 20.25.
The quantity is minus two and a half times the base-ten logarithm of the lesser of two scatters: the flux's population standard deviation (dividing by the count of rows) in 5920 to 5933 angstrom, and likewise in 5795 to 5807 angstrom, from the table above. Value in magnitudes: 2.0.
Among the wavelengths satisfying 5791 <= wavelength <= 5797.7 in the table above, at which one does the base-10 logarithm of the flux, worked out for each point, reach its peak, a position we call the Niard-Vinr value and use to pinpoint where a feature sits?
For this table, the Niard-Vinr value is 5791.70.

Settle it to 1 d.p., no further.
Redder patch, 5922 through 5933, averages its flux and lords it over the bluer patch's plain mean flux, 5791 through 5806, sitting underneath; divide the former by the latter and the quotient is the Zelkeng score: 1.5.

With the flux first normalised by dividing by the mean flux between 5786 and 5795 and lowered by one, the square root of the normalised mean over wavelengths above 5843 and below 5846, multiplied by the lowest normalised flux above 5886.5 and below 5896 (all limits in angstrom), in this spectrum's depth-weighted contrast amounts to 0.044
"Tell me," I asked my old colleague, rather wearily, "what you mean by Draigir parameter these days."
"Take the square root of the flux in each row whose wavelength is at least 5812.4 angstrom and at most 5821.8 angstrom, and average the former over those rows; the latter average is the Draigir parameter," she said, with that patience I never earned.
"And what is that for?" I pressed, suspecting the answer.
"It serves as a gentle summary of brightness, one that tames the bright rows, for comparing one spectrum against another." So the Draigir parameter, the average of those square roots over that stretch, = 4.56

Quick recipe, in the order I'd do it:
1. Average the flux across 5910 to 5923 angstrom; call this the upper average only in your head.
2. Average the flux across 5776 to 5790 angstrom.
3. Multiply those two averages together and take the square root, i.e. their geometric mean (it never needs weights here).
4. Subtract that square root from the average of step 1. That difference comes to 3.3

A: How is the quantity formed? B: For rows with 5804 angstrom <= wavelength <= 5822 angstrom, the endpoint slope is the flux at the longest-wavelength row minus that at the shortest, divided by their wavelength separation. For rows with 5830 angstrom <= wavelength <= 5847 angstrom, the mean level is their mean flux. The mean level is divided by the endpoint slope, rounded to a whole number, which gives 199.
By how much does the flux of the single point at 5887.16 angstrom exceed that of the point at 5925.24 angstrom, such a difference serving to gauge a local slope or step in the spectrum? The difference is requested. -4.5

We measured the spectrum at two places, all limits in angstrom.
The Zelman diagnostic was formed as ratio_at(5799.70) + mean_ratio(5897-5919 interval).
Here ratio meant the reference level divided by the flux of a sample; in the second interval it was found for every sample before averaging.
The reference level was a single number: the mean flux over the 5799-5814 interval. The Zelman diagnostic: 1.8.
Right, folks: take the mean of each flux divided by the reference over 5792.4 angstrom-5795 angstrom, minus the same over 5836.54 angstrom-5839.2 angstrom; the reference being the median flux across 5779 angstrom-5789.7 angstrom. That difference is 0.00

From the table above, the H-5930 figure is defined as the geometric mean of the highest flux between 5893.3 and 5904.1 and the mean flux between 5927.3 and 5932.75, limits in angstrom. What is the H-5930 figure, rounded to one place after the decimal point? 26.5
